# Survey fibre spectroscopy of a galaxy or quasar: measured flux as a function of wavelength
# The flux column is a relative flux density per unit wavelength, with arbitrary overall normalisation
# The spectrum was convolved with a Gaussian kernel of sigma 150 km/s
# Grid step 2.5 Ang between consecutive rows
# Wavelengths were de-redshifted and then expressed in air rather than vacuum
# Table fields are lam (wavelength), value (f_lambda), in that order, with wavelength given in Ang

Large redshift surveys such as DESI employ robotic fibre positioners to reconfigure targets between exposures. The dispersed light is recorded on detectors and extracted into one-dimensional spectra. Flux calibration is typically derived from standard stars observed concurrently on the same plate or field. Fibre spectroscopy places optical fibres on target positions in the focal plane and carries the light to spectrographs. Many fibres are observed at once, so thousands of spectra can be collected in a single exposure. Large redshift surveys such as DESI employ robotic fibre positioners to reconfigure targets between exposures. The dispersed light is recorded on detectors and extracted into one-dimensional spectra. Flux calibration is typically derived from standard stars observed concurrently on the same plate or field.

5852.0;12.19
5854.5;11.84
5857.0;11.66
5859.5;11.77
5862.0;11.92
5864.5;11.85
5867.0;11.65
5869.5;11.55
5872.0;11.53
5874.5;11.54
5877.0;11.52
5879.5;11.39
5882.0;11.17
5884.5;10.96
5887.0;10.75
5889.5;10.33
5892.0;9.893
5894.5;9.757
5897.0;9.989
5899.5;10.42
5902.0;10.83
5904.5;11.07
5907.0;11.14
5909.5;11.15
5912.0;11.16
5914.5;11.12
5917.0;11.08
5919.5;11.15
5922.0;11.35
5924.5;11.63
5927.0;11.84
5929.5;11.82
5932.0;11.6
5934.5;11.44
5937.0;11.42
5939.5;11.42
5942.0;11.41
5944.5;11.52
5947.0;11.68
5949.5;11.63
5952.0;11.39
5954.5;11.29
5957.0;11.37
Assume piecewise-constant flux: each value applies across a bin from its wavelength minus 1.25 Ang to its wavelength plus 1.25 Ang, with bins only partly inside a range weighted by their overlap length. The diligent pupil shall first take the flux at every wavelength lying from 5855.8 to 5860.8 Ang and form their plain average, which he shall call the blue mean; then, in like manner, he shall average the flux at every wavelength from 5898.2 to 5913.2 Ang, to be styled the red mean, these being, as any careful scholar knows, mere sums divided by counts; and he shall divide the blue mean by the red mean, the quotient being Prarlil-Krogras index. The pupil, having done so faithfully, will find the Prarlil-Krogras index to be 1.07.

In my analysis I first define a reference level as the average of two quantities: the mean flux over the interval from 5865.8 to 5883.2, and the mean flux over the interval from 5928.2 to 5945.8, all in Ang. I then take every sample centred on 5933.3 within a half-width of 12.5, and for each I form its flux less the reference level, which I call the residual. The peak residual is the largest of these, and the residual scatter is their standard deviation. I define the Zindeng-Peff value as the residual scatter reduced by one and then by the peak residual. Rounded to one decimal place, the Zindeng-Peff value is -1.2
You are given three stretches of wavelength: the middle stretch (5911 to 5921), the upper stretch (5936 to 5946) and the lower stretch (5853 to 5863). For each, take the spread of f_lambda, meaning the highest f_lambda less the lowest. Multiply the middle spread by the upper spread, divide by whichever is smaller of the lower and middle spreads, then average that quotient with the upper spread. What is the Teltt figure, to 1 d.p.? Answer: 0.1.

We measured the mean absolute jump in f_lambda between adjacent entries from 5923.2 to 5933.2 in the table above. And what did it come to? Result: 0.15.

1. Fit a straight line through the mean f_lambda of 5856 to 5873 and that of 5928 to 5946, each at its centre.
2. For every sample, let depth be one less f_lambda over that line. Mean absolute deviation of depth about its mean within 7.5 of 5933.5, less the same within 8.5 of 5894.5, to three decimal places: -0.016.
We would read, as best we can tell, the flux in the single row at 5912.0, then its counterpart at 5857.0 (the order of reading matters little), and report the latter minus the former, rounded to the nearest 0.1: 0.5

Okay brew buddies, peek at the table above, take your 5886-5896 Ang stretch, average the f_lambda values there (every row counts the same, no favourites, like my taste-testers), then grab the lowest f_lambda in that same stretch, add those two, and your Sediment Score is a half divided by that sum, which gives 0.0251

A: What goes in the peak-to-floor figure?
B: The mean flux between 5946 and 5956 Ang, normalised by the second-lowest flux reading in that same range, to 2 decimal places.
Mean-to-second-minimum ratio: 1.01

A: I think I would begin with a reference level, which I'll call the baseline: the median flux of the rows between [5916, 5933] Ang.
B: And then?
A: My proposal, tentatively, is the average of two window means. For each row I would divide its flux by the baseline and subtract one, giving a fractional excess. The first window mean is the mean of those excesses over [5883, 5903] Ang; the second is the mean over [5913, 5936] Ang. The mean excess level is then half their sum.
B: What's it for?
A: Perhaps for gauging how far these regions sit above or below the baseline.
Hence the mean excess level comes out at -0.060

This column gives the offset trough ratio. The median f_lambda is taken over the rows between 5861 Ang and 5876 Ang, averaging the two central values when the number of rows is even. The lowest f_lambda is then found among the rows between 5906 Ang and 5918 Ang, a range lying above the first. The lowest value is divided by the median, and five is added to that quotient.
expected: 5.96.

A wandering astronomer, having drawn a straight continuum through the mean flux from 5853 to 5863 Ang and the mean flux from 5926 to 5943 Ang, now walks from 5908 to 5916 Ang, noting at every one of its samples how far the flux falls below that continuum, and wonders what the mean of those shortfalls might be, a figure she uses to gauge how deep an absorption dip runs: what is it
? 0.5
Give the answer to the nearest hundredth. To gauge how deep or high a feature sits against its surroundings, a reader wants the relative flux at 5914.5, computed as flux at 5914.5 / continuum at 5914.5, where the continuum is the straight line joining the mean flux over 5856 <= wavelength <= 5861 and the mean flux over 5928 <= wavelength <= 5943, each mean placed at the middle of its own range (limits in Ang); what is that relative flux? 0.96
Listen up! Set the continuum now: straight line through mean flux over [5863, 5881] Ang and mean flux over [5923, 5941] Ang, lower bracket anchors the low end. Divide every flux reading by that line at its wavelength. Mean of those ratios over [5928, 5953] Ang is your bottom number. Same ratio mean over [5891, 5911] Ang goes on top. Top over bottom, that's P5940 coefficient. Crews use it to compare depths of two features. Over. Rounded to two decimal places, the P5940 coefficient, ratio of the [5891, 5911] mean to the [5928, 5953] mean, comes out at 0.91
